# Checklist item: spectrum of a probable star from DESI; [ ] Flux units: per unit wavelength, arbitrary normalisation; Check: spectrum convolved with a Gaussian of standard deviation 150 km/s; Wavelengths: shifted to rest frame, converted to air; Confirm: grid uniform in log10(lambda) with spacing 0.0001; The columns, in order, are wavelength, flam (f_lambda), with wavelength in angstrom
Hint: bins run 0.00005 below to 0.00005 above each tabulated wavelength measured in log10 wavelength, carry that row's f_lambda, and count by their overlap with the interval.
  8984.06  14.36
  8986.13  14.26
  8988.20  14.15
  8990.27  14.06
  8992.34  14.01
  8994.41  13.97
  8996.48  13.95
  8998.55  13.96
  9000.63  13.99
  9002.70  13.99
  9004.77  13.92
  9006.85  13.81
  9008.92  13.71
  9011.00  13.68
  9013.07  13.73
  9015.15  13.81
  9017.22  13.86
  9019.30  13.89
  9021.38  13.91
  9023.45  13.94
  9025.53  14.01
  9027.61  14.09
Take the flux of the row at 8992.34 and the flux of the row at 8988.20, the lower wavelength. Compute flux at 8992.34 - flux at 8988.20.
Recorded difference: -0.14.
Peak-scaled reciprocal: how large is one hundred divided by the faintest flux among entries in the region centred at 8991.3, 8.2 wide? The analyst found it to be 7.16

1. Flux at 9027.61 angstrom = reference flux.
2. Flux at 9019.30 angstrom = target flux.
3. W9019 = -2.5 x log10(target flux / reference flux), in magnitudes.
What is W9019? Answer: 0.016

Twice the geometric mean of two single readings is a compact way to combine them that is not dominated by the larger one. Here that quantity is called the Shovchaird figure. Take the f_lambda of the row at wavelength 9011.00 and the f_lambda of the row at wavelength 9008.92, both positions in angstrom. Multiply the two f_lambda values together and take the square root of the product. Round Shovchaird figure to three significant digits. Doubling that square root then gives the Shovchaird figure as 27.4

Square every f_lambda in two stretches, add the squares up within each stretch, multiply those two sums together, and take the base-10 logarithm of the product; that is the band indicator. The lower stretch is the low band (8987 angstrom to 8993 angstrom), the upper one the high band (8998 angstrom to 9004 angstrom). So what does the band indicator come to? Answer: 5.542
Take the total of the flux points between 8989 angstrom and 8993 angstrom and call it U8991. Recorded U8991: 28.1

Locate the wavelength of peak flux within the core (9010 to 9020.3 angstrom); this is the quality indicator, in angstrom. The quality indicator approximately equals 9019.30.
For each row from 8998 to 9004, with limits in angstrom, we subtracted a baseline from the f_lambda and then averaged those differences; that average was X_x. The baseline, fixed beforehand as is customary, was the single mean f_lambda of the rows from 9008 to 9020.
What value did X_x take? 0.20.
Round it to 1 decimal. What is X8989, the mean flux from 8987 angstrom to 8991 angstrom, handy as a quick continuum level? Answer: 14.1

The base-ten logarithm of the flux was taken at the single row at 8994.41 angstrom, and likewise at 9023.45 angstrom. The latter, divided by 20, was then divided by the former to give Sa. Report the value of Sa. 0.0500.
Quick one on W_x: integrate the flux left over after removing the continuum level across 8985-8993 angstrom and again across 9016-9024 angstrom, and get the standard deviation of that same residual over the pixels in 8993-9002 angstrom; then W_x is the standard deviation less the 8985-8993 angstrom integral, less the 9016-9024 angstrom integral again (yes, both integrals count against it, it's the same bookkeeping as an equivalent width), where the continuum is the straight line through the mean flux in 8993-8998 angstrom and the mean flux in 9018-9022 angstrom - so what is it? -1.2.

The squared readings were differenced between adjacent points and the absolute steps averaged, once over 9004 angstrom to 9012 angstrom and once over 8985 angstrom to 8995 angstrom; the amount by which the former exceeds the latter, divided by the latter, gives 0.1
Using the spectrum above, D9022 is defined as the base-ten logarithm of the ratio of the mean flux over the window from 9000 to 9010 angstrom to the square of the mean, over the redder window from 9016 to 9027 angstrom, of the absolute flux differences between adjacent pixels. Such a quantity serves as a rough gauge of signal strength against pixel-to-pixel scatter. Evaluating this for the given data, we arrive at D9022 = 4.0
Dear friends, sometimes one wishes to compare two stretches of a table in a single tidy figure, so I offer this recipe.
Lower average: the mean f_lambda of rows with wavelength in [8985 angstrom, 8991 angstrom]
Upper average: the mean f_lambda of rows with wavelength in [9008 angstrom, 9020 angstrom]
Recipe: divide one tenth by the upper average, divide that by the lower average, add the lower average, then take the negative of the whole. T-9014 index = -14.2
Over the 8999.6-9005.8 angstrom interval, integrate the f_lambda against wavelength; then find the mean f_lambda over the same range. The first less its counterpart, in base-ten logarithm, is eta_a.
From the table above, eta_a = 1.86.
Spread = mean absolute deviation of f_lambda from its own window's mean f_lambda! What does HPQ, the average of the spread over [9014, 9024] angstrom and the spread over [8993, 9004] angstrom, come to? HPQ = 0.026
